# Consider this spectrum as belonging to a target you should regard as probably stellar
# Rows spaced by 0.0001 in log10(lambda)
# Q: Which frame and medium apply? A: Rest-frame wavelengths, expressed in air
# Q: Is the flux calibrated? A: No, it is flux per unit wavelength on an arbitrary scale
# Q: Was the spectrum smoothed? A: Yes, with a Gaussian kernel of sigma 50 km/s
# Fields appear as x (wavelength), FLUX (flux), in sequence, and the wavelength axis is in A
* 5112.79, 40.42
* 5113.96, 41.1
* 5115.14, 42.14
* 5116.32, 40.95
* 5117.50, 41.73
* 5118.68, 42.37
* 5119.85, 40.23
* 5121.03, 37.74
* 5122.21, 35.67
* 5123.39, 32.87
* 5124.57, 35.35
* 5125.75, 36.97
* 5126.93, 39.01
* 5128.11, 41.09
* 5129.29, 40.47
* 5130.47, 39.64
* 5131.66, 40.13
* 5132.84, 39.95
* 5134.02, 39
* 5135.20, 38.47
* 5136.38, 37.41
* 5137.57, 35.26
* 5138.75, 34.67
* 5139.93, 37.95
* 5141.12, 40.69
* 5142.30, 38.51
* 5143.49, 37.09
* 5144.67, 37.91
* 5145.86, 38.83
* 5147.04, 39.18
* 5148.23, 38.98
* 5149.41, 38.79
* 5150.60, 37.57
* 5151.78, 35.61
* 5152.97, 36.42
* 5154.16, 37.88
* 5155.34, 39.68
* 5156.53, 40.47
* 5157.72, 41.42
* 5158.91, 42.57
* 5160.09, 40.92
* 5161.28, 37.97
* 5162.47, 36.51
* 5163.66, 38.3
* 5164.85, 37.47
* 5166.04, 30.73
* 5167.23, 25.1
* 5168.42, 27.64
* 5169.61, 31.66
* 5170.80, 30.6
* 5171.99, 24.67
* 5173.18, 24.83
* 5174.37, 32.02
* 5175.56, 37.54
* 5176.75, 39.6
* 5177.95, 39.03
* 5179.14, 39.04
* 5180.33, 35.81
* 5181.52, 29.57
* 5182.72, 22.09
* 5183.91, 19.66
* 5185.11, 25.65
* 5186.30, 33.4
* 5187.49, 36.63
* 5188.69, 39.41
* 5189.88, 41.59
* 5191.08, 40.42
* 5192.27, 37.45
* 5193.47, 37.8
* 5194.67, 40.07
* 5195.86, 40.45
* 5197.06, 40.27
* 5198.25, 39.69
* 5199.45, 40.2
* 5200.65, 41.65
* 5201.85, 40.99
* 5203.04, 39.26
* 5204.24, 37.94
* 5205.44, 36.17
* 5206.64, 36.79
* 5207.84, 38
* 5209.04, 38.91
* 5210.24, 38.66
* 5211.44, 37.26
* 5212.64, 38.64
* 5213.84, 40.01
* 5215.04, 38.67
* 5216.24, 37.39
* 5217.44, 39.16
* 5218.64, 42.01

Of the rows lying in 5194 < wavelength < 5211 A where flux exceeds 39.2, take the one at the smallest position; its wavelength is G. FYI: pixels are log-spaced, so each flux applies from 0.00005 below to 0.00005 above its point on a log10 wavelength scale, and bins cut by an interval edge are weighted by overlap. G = 5194.67 A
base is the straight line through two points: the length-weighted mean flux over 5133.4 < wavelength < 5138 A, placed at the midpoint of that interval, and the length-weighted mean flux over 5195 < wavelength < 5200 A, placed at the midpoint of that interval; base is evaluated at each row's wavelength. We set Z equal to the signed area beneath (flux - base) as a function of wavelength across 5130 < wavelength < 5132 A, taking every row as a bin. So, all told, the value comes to 4.8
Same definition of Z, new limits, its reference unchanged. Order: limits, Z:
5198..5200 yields -0.6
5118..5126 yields 2.6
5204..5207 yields -11.0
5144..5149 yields 3.1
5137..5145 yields -3.3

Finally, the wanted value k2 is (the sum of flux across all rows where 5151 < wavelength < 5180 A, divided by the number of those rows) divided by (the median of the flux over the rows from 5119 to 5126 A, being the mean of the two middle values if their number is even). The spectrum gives 0.97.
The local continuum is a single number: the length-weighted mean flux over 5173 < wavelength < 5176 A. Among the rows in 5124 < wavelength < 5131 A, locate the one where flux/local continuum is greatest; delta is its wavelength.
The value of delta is 5128.11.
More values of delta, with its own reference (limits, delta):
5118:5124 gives 5118.68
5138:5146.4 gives 5141.12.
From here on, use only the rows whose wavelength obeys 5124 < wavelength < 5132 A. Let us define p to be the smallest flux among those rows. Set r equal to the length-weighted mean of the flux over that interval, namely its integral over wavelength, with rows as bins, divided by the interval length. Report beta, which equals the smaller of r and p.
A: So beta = 35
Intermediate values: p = 35.35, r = 38.9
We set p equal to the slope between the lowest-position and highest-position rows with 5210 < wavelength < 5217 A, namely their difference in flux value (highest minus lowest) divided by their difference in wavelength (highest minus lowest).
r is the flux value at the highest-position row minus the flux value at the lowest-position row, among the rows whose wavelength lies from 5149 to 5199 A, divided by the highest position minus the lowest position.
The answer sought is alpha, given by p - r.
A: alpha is -0.2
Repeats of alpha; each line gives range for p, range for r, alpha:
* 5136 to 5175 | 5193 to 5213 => -0.2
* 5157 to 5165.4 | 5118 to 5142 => -0.5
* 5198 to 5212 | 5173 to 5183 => 0.1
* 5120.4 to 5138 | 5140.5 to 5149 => 0.1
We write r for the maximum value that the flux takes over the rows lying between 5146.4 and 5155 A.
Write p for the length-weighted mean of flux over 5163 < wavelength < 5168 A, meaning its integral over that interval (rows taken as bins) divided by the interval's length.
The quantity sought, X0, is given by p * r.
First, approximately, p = 33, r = 39.18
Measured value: 1283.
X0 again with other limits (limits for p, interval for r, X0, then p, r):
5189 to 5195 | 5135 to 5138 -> 1516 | 39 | 38.47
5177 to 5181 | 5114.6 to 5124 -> 1608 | 38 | 42.37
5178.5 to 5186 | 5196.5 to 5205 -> 1204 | 29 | 41.65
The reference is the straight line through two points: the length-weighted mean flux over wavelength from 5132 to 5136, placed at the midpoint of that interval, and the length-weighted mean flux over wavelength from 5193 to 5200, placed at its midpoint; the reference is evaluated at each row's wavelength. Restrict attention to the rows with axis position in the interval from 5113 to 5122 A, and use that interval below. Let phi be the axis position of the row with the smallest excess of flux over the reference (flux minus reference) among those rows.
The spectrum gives 5121.03 A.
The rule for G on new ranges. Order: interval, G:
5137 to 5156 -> 5141.12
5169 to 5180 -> 5176.75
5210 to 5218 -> 5213.84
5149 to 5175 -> 5155.34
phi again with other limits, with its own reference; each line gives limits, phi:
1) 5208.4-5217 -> 5211.44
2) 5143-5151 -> 5143.49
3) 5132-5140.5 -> 5138.75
